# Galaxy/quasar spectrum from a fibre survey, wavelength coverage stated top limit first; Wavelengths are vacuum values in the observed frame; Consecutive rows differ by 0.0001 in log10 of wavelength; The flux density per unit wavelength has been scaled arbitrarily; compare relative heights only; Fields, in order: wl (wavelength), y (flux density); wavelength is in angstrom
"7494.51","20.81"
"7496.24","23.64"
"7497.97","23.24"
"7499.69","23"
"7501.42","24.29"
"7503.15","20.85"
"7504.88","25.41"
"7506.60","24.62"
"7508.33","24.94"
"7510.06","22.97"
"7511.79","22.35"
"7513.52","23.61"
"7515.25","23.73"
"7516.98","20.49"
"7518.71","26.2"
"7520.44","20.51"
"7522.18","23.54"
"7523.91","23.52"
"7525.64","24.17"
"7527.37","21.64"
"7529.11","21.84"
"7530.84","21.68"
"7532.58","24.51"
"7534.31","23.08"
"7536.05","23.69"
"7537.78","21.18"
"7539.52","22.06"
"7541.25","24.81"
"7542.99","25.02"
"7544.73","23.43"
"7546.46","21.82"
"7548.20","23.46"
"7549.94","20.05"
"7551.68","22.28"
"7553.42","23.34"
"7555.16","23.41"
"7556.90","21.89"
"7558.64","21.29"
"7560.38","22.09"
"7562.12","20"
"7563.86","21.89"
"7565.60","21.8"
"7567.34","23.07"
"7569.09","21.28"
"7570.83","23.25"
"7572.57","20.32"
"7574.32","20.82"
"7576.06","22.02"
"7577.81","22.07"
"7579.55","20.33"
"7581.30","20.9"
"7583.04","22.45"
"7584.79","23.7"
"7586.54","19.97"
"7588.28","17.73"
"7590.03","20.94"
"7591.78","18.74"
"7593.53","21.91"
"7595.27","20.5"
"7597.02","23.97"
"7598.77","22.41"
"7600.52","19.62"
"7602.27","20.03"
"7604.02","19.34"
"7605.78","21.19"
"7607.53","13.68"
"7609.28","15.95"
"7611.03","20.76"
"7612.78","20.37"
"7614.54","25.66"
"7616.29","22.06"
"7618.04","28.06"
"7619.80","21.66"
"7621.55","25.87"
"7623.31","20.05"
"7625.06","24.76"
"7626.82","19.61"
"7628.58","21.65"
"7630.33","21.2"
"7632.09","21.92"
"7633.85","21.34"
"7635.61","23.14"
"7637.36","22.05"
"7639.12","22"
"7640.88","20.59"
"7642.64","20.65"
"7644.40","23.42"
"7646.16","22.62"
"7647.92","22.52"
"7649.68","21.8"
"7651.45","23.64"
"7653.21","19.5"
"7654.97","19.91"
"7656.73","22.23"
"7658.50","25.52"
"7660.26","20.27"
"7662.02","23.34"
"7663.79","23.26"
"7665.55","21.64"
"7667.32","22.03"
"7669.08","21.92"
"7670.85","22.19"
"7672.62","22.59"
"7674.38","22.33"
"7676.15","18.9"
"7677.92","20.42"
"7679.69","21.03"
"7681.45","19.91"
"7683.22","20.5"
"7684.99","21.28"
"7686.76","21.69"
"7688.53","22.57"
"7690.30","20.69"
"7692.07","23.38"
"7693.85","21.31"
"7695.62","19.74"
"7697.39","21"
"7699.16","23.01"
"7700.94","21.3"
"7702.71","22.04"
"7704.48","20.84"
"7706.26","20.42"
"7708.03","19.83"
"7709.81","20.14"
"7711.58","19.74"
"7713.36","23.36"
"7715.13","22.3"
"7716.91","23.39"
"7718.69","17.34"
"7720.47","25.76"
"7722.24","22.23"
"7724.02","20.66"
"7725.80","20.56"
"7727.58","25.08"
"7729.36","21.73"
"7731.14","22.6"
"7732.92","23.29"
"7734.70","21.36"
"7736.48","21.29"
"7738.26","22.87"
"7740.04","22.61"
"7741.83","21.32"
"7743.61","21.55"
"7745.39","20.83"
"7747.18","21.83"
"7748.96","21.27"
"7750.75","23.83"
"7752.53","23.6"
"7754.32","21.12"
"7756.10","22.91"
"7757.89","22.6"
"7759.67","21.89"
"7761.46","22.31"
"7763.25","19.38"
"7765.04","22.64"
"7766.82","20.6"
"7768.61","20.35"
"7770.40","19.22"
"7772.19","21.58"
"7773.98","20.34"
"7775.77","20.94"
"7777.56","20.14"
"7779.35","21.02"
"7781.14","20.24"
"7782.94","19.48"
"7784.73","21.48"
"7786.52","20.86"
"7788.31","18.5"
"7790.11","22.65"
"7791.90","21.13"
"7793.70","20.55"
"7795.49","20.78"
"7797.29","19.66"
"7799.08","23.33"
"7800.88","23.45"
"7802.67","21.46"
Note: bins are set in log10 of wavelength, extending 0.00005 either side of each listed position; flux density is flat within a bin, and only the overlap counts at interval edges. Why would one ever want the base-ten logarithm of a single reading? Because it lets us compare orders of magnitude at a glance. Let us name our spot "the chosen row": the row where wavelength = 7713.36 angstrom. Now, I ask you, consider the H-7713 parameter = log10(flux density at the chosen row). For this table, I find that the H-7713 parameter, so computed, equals 1.37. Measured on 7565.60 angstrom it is 1.34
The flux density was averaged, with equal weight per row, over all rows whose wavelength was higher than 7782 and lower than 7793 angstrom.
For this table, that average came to 20.7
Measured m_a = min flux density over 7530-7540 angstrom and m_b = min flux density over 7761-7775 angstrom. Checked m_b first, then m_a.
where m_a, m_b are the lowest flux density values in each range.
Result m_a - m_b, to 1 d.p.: 2.0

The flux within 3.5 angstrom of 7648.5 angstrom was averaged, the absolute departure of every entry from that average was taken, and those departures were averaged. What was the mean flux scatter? 0.50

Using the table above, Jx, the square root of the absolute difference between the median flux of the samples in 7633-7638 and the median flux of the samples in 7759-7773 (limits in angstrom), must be 1.0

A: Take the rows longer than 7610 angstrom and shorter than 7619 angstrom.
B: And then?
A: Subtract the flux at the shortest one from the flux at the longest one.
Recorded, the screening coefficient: 7.3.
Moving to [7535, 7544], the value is 1.3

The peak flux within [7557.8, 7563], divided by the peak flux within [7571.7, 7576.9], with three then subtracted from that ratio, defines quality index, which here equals -2.00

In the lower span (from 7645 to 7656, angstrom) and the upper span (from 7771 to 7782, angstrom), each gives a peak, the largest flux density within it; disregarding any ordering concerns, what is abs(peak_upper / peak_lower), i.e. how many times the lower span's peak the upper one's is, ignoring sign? 0.91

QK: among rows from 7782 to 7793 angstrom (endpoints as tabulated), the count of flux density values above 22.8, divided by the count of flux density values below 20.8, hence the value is 0.0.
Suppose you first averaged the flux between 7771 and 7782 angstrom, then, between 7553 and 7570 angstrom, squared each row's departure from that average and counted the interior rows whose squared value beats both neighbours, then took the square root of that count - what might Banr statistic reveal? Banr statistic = 2.00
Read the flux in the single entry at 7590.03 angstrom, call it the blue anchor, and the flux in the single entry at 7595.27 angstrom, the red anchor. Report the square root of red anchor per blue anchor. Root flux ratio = 0.99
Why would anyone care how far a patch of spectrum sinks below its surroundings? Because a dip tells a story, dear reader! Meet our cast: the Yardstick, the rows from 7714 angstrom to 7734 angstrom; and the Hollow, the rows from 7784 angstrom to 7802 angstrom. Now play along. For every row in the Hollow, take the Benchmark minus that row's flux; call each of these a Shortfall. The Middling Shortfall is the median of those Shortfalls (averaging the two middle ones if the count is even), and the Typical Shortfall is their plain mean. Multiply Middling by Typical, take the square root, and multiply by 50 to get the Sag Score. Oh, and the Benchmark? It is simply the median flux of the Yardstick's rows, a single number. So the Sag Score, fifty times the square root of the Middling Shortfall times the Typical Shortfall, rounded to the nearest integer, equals 59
